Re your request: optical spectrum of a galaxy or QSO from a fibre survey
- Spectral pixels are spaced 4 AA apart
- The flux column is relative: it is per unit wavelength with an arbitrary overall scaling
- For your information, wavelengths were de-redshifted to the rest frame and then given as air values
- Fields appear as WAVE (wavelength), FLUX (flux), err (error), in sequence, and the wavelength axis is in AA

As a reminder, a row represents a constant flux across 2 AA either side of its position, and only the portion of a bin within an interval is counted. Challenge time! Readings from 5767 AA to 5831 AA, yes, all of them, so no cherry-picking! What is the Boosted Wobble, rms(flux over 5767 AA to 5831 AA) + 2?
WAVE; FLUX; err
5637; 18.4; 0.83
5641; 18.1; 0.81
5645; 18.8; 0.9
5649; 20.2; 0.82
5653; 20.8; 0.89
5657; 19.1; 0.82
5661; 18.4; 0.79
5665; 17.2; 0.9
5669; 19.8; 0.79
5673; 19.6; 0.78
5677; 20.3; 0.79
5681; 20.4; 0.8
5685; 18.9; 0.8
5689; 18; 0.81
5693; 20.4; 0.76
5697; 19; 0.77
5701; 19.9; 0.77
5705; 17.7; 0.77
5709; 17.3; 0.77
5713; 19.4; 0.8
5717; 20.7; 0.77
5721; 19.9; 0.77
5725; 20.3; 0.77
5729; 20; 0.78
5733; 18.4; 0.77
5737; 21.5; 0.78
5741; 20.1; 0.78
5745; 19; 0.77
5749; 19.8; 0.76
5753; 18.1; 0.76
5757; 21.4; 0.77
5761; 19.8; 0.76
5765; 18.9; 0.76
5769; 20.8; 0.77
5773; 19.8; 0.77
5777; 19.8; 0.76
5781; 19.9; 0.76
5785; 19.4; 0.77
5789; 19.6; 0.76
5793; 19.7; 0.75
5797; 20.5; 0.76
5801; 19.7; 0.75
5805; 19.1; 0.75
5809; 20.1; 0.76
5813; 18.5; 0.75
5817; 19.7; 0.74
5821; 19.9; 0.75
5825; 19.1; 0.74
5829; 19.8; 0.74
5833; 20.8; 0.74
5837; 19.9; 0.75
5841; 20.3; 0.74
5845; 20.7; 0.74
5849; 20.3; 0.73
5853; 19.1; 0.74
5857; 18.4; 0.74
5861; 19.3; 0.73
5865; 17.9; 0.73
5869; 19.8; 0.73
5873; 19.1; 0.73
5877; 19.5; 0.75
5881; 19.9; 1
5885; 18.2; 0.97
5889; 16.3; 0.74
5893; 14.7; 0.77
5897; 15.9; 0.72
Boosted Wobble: 21.7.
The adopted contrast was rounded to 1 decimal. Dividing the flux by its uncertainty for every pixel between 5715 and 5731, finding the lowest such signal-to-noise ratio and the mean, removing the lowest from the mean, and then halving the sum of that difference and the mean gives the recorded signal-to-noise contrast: 13.4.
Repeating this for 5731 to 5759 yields 13.7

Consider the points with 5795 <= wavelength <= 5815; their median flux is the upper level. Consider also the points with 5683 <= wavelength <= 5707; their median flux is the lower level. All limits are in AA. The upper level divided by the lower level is 1.04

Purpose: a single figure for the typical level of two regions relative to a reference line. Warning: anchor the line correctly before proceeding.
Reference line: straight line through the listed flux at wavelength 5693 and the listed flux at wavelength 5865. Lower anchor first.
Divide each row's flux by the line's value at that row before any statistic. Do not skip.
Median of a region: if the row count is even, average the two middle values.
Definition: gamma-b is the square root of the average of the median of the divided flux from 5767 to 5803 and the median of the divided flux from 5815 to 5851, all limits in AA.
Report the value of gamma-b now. 1.03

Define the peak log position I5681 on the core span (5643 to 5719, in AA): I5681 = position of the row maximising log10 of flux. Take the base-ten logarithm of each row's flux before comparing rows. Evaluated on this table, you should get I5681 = 5653 AA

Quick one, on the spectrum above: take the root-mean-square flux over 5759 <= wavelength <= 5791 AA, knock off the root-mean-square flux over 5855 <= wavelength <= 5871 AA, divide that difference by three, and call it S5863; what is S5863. 0.30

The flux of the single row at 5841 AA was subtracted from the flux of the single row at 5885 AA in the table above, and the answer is -2.1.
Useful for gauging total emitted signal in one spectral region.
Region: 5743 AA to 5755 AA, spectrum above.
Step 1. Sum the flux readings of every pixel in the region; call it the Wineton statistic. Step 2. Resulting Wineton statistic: 56.9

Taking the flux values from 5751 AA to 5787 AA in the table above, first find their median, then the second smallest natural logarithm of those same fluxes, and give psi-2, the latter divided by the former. 0.148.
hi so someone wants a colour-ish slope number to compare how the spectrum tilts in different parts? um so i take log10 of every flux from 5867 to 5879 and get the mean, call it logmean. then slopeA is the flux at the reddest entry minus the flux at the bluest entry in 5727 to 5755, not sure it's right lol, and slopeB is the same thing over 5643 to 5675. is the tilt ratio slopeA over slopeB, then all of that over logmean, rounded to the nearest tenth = -1.8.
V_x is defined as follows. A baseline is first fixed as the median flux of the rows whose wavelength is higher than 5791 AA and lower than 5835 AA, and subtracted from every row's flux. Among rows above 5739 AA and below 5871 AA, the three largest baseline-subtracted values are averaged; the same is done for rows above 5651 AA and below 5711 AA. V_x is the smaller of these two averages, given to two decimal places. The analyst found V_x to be 0.83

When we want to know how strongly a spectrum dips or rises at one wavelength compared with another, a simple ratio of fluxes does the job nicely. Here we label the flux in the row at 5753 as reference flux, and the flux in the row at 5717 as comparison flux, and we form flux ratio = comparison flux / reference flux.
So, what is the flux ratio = 1.14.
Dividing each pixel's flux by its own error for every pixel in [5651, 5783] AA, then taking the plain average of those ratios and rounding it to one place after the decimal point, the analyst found 25.0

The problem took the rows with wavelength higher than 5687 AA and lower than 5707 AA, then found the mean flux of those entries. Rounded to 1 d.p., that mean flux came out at 19.0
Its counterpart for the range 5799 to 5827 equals 19.4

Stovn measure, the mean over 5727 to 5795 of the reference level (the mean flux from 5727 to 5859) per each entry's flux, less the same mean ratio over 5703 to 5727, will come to -0.031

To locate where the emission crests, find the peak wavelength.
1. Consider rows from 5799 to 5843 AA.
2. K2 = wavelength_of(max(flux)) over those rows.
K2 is 5833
